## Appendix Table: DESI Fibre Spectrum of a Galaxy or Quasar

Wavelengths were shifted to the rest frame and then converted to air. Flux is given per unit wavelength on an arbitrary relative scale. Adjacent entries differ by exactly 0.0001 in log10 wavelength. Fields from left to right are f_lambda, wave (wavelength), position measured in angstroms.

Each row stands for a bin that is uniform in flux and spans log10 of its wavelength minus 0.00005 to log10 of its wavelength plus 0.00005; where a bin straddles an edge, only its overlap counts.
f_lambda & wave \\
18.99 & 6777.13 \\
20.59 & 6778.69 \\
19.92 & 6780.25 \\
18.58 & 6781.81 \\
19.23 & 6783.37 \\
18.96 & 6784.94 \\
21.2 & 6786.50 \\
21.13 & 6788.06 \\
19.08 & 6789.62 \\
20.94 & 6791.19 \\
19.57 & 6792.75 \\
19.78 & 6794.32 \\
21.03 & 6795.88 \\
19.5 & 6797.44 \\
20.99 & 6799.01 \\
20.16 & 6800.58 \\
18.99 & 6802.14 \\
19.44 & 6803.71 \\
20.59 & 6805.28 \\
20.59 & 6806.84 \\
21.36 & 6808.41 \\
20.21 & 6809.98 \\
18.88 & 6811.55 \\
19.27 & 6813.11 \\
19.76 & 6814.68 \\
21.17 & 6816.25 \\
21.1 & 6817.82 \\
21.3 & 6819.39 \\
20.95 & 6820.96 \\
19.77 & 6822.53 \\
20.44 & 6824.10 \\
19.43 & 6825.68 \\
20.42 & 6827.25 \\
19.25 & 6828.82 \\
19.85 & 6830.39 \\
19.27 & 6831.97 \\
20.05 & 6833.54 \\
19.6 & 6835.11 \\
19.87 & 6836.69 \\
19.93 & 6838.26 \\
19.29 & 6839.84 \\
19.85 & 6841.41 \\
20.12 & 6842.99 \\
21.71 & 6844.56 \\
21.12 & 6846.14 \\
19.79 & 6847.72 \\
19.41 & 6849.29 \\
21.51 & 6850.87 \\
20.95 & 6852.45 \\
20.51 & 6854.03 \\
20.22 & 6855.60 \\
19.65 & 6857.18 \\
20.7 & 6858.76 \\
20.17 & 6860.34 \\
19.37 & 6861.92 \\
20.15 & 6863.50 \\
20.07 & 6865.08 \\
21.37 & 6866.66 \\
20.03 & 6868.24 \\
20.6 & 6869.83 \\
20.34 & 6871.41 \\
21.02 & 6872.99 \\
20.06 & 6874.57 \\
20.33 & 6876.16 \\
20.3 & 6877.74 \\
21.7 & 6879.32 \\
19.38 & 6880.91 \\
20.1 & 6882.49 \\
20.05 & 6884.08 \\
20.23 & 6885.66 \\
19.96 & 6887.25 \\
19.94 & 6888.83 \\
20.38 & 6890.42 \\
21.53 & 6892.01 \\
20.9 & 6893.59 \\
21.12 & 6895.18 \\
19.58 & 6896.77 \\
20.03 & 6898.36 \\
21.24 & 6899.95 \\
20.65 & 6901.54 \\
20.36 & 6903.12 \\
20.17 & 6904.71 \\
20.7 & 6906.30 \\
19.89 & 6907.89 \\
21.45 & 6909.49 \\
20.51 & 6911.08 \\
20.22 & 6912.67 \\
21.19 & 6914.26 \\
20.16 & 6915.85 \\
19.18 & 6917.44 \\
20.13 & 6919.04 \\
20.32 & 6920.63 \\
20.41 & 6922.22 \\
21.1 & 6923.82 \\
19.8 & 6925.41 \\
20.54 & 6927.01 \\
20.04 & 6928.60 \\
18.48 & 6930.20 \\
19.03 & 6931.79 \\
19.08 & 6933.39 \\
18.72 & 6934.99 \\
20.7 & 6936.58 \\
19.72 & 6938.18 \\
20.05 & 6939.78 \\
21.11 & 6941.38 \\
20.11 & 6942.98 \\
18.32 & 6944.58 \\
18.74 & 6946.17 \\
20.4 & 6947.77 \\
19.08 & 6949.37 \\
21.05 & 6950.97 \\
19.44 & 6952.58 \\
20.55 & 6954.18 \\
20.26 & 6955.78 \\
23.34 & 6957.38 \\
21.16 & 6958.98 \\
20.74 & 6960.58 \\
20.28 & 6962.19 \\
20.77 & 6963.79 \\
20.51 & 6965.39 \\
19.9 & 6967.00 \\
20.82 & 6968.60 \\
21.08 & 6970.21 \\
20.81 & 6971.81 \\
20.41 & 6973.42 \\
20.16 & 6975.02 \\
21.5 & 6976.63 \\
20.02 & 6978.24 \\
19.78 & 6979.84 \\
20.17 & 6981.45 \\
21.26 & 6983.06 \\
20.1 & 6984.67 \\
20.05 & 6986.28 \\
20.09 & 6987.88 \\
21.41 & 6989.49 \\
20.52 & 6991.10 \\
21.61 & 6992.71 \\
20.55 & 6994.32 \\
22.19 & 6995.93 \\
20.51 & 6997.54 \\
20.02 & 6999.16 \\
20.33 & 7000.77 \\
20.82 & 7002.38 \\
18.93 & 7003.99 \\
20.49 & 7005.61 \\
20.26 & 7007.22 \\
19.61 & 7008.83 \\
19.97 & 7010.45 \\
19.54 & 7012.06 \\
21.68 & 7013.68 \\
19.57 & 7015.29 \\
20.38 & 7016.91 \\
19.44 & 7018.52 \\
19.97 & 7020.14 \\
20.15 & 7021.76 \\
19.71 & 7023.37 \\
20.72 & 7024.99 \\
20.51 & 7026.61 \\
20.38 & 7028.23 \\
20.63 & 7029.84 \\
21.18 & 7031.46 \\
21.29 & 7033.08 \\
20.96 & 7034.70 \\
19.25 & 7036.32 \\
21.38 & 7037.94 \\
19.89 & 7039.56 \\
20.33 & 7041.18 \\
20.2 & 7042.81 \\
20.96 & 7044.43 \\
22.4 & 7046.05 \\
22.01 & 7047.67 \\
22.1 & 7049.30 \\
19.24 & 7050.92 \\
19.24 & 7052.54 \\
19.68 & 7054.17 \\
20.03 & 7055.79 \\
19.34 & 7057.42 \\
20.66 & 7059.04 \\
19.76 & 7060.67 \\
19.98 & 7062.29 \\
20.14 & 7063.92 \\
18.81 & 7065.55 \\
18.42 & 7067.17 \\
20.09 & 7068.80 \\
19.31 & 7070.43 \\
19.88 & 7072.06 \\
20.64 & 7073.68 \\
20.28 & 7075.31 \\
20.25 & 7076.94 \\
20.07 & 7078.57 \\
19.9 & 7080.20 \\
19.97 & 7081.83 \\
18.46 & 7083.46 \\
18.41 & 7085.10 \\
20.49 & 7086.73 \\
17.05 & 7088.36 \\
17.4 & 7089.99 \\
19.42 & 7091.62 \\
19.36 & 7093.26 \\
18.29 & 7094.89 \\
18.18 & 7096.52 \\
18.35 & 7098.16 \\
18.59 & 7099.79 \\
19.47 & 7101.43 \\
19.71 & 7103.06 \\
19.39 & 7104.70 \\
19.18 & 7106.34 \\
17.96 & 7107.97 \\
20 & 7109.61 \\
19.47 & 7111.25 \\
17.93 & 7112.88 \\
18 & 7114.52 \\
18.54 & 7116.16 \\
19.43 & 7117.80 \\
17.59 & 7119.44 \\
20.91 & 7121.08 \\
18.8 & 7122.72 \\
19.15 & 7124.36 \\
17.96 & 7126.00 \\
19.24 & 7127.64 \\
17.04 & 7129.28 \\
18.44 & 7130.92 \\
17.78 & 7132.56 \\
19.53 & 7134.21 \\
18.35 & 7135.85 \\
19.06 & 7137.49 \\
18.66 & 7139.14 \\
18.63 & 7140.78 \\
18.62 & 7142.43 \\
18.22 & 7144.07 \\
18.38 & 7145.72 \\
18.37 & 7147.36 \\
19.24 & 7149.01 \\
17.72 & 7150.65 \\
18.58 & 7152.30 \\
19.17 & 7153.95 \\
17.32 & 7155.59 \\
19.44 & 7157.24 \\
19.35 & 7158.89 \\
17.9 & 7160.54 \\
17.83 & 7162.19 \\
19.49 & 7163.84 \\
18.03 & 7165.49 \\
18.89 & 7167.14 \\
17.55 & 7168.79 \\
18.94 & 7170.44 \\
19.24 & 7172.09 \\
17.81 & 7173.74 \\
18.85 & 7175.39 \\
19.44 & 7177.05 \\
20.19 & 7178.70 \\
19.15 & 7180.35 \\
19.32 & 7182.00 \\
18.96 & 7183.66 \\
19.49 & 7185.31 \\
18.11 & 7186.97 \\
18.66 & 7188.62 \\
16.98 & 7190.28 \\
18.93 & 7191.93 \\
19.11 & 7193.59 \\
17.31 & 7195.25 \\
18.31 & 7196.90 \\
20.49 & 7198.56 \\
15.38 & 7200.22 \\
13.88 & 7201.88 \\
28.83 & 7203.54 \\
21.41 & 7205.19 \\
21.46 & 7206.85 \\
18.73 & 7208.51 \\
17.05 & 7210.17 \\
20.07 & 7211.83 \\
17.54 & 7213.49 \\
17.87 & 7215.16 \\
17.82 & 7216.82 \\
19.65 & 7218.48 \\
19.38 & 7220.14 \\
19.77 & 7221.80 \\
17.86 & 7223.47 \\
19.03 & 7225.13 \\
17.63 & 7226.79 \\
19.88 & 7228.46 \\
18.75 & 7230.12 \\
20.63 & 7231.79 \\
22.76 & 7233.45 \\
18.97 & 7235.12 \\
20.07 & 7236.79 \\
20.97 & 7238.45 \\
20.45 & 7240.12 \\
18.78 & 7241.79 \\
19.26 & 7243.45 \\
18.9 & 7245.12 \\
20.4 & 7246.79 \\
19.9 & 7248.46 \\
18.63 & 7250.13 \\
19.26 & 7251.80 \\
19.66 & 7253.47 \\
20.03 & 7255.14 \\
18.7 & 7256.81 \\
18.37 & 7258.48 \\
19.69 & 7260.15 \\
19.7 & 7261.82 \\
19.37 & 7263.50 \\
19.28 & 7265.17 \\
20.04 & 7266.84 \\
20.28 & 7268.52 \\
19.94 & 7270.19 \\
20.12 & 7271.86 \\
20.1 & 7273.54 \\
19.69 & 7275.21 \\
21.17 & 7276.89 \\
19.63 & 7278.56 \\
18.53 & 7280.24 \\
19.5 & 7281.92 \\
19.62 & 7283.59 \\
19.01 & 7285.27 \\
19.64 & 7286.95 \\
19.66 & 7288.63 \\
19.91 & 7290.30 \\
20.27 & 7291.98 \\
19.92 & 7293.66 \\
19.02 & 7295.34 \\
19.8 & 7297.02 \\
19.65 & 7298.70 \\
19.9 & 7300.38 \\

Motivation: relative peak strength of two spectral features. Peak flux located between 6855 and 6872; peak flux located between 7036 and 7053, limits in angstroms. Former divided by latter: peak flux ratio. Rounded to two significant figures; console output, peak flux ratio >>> 0.95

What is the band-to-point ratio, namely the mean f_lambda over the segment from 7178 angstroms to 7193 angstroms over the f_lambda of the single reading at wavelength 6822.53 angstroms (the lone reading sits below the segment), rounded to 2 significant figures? 0.95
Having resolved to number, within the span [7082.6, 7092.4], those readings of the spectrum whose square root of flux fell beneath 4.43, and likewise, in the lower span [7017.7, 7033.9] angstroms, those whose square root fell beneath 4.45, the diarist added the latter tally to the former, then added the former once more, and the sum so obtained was 12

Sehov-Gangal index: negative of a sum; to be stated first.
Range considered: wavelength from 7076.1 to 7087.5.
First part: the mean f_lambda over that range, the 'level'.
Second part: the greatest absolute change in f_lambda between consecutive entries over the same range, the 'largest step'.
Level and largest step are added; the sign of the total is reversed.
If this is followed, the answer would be -21.7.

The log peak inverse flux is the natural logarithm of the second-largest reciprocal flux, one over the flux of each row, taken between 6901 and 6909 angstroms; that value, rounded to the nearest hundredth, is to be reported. -3.00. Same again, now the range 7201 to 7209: -2.93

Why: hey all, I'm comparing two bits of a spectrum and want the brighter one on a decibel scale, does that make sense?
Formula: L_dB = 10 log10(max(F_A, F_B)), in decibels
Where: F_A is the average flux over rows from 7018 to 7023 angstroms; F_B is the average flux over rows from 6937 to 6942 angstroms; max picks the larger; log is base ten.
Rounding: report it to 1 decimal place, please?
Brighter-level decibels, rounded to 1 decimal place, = 13.1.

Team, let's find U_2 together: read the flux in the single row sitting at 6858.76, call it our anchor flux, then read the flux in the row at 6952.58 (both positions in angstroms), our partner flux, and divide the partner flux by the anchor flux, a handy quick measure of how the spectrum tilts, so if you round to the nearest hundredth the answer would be 0.94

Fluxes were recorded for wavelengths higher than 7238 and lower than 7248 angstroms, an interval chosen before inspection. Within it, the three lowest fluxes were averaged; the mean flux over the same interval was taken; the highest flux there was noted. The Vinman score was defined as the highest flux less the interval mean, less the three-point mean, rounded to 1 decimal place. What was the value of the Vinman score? -17.8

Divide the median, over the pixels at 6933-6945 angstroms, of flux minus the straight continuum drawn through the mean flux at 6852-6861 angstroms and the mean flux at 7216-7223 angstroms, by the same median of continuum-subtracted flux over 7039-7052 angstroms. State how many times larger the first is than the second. -0.2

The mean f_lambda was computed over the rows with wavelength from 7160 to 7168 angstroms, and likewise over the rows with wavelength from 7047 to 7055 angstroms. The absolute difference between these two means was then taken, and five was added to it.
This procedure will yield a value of 7.0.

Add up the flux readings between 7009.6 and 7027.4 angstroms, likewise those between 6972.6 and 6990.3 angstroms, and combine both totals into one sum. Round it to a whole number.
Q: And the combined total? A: 447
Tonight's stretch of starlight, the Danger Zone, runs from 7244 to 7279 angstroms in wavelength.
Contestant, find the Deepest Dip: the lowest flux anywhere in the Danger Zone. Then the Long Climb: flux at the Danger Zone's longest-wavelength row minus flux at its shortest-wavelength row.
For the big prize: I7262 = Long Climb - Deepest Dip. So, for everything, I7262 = -17.6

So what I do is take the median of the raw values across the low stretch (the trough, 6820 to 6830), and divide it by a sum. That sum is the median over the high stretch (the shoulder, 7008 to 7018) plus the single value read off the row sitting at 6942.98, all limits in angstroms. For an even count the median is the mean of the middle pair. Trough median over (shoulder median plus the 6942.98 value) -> 0.504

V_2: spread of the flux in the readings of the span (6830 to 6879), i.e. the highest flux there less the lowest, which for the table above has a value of 2.4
